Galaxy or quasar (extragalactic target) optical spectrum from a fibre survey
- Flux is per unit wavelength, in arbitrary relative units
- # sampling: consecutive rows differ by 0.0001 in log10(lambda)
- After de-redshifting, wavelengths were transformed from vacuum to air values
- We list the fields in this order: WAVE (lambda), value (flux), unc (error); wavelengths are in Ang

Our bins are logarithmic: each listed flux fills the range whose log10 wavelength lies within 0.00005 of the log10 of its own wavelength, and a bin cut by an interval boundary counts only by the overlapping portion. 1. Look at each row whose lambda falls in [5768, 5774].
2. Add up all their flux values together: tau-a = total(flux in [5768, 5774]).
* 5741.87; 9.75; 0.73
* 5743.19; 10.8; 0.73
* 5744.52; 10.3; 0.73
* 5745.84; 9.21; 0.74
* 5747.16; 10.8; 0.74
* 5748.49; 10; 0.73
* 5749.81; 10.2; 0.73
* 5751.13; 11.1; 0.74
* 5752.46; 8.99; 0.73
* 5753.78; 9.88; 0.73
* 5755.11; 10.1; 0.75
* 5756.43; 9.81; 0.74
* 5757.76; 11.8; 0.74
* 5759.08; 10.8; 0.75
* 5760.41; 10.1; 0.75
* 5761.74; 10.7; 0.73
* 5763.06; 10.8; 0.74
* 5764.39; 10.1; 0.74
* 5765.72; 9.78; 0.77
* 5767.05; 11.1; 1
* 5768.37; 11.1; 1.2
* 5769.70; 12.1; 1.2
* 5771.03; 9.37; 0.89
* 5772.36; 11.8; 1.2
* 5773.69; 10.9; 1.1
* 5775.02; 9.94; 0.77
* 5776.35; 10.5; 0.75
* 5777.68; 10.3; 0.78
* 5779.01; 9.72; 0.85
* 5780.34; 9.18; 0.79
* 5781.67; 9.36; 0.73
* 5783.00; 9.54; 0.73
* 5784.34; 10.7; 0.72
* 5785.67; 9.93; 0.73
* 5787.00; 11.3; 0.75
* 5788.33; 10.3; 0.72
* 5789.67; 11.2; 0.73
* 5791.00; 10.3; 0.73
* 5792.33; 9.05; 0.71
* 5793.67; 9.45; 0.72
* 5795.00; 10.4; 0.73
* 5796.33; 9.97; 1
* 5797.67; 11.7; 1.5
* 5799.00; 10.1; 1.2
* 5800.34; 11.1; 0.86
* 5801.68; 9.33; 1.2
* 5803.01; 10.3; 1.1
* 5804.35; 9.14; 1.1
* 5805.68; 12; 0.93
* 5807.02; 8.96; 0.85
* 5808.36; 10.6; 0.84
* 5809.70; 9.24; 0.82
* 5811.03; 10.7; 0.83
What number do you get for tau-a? 55.3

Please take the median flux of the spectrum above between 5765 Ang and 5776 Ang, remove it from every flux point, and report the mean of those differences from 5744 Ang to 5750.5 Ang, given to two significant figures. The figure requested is -0.90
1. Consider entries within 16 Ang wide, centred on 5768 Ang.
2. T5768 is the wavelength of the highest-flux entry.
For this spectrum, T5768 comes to 5769.70 Ang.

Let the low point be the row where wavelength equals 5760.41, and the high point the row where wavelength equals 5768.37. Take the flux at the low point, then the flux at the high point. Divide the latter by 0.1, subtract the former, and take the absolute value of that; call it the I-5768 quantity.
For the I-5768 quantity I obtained 101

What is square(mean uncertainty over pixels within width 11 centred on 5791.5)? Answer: 0.58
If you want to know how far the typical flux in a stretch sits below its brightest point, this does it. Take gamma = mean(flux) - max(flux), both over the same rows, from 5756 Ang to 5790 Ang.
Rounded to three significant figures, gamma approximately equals -1.63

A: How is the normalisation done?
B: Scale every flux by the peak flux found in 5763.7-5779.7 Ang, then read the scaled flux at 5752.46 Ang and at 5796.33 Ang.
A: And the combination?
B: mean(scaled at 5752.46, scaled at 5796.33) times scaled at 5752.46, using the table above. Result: 0.58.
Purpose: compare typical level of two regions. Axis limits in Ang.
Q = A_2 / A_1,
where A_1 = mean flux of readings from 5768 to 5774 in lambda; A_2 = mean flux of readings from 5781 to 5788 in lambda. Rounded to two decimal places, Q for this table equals 0.92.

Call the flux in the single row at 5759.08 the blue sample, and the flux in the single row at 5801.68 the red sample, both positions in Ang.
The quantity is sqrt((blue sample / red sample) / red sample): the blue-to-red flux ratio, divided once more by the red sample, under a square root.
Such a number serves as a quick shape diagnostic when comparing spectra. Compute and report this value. 0.352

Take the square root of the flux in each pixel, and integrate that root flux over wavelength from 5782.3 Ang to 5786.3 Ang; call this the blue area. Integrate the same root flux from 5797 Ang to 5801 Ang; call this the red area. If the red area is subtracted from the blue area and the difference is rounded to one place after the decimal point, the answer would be -0.6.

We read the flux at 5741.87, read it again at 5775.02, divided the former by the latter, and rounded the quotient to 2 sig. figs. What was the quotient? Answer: 0.98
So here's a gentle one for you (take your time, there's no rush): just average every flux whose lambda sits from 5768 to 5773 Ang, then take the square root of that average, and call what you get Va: 3.33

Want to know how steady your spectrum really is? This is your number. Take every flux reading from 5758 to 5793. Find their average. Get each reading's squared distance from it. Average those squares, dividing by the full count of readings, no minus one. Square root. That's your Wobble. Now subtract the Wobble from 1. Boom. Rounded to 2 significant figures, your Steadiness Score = 0.22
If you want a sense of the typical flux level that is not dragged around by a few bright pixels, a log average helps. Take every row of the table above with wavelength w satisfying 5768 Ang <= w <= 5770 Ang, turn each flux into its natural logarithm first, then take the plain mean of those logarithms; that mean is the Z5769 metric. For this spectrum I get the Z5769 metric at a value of 2.45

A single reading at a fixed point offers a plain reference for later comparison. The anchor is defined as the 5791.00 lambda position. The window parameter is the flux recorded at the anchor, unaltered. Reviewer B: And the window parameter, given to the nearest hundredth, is 10.30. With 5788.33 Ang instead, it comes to 10.30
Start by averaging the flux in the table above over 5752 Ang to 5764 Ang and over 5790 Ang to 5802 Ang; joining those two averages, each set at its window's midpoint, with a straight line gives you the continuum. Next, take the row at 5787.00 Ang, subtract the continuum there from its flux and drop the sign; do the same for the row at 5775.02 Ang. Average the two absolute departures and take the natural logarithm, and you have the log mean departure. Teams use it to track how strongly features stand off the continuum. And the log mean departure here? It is -0.35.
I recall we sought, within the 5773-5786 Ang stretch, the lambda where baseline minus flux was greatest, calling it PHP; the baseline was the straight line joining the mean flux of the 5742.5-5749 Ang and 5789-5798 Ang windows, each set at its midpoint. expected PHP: 5780.34 Ang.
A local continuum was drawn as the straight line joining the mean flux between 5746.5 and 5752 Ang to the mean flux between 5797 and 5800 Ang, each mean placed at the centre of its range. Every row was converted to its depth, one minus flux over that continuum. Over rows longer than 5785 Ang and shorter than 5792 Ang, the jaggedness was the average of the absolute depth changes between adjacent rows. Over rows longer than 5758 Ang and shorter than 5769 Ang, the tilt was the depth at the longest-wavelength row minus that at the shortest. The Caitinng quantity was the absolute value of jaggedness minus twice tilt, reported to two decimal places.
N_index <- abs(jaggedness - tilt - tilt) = 0.14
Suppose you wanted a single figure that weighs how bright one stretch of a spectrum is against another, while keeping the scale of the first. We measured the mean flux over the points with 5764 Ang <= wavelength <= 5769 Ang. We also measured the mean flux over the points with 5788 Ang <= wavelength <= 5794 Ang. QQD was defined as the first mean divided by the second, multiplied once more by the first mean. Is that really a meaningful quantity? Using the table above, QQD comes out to 11.0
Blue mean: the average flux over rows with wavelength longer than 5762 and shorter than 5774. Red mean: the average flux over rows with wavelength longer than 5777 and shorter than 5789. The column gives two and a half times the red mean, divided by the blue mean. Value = 2.33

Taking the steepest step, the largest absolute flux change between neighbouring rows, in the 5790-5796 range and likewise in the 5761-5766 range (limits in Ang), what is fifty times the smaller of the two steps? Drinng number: 35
